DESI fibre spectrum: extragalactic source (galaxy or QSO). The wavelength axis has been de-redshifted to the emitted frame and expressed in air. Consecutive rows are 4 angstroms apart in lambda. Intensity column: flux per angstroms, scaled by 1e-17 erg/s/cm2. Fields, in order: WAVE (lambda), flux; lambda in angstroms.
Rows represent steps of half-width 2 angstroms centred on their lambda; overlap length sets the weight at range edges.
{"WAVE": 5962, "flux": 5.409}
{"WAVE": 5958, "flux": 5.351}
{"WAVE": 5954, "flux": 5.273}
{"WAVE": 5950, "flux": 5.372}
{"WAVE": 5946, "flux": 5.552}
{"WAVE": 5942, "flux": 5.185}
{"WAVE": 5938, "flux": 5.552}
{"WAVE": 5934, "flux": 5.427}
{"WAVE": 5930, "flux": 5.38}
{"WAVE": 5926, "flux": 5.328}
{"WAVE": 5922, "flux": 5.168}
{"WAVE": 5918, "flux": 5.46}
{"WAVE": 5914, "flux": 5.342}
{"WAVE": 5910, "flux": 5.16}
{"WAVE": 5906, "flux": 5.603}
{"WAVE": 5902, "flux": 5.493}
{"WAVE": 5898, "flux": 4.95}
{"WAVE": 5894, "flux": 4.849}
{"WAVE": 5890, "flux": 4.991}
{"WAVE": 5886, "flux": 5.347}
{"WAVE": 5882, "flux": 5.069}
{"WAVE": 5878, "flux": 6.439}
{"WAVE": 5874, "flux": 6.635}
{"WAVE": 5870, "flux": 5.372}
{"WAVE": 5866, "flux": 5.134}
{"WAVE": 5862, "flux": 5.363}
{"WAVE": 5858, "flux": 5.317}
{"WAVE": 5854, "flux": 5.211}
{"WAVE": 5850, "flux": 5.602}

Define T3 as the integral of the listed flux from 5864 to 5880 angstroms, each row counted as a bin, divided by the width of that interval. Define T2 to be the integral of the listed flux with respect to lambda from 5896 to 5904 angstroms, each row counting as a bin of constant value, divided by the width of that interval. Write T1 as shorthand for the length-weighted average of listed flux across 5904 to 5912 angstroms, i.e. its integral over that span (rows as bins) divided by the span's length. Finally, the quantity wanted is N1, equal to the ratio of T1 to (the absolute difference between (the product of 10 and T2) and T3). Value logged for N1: 0.116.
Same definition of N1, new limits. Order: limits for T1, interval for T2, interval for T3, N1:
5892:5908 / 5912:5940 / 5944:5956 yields 0.108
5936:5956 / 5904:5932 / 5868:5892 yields 0.113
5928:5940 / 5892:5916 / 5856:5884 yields 0.117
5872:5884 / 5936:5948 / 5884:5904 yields 0.123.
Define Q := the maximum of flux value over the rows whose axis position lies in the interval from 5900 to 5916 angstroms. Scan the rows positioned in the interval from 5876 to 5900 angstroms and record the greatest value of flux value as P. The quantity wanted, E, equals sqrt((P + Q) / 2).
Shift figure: 2.45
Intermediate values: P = 6.439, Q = 5.603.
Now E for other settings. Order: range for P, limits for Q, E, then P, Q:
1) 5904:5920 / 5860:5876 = 2.47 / 5.603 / 6.635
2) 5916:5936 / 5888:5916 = 2.35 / 5.46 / 5.603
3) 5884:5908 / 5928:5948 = 2.36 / 5.603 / 5.552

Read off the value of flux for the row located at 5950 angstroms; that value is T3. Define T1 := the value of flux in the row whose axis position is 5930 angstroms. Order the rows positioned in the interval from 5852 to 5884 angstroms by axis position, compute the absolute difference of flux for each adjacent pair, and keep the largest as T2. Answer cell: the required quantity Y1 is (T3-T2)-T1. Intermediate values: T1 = 5.38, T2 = 1.4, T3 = 5.372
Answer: -1.4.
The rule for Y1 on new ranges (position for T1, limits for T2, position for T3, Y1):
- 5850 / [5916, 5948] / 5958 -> -0.6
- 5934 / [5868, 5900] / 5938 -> -1.2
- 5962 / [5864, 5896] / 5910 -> -1.6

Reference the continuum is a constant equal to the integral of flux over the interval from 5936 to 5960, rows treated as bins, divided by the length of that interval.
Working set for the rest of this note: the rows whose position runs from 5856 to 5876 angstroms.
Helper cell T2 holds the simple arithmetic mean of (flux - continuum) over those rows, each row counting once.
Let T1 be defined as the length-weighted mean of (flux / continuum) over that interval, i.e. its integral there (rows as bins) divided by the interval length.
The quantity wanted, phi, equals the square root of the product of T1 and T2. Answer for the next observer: 0.44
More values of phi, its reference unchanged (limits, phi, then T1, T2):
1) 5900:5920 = 0.18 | 1.01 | 0.031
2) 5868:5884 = 0.74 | 1.09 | 0.498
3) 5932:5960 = 0.08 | 1.00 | 0.007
